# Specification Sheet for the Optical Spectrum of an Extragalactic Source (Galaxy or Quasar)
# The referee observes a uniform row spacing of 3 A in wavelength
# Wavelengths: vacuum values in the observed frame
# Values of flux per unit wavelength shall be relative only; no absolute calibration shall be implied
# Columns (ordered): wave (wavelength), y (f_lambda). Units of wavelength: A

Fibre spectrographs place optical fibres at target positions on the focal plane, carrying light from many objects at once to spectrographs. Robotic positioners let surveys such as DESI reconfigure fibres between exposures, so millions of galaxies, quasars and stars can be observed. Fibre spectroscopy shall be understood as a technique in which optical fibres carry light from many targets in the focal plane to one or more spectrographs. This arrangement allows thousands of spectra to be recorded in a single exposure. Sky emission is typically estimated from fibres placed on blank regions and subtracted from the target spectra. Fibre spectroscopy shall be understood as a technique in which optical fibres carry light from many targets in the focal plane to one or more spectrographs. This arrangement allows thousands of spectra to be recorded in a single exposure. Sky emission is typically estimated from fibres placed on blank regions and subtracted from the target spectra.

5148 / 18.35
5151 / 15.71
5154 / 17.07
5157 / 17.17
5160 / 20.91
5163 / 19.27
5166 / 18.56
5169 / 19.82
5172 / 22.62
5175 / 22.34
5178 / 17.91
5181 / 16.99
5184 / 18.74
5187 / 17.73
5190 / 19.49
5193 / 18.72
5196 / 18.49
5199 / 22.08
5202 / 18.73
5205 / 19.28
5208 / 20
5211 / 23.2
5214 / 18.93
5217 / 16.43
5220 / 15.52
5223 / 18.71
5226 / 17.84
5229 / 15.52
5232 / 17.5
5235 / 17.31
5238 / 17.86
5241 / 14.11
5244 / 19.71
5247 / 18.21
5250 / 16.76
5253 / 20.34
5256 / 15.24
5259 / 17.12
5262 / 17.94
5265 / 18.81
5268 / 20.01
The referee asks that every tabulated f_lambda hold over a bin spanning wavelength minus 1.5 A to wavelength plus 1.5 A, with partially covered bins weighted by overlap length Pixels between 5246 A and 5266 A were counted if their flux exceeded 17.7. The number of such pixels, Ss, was 4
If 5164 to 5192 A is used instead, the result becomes 8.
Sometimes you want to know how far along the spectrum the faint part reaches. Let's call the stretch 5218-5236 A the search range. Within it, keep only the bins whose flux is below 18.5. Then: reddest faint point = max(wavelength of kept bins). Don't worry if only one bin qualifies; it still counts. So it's 5235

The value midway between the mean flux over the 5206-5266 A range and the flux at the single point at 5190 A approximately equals 18.7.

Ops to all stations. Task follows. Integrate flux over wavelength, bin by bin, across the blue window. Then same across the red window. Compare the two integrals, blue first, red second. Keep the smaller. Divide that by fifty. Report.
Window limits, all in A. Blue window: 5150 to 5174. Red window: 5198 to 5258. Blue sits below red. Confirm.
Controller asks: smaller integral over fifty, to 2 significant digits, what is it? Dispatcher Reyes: 9.1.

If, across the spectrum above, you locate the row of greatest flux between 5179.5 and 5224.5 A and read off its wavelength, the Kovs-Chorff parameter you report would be 5211 A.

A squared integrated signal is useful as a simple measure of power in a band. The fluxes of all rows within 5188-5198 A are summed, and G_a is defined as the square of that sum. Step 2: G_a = 3215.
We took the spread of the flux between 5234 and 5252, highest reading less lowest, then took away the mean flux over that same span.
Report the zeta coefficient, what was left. -12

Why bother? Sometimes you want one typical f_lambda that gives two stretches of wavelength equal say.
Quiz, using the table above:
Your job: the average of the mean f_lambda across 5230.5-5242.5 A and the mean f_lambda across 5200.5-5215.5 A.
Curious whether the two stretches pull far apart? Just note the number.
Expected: 18.4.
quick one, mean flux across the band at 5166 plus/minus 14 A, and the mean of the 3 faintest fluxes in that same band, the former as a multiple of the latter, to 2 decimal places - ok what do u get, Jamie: 1.12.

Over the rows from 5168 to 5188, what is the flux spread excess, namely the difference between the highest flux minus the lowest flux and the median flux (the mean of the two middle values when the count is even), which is -13.1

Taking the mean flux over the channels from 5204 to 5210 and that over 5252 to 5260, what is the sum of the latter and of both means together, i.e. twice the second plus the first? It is 54.8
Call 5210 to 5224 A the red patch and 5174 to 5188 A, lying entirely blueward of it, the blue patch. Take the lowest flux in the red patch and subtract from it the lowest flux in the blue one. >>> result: -1.5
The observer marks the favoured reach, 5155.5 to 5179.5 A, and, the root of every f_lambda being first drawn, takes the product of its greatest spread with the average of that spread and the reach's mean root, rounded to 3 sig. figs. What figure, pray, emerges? 1.55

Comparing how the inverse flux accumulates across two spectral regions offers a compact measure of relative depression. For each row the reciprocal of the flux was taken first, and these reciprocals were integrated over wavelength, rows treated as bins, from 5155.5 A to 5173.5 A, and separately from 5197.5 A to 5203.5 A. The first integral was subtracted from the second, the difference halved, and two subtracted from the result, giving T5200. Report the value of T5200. -2.31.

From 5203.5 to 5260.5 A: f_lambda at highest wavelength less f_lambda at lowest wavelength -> -2.2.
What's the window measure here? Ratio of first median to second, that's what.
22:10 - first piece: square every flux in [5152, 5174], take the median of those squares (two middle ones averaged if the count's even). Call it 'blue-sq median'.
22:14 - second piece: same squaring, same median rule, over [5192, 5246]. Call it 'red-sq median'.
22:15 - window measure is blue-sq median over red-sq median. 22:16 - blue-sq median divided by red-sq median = 1.07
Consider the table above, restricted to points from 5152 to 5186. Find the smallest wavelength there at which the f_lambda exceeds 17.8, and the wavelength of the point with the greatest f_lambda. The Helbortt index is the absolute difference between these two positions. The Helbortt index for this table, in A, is 12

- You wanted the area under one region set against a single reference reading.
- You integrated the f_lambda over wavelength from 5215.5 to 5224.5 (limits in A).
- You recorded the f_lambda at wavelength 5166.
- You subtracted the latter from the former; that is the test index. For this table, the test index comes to 133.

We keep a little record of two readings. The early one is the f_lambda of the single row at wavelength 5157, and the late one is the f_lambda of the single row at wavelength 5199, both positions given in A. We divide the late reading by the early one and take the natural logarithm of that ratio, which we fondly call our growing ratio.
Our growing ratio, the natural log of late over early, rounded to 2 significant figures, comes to 0.25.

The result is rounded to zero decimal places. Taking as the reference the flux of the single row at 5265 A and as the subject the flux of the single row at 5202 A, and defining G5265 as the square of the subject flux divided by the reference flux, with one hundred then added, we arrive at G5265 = 119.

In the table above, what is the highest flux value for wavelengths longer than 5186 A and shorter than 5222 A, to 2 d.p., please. 23.20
